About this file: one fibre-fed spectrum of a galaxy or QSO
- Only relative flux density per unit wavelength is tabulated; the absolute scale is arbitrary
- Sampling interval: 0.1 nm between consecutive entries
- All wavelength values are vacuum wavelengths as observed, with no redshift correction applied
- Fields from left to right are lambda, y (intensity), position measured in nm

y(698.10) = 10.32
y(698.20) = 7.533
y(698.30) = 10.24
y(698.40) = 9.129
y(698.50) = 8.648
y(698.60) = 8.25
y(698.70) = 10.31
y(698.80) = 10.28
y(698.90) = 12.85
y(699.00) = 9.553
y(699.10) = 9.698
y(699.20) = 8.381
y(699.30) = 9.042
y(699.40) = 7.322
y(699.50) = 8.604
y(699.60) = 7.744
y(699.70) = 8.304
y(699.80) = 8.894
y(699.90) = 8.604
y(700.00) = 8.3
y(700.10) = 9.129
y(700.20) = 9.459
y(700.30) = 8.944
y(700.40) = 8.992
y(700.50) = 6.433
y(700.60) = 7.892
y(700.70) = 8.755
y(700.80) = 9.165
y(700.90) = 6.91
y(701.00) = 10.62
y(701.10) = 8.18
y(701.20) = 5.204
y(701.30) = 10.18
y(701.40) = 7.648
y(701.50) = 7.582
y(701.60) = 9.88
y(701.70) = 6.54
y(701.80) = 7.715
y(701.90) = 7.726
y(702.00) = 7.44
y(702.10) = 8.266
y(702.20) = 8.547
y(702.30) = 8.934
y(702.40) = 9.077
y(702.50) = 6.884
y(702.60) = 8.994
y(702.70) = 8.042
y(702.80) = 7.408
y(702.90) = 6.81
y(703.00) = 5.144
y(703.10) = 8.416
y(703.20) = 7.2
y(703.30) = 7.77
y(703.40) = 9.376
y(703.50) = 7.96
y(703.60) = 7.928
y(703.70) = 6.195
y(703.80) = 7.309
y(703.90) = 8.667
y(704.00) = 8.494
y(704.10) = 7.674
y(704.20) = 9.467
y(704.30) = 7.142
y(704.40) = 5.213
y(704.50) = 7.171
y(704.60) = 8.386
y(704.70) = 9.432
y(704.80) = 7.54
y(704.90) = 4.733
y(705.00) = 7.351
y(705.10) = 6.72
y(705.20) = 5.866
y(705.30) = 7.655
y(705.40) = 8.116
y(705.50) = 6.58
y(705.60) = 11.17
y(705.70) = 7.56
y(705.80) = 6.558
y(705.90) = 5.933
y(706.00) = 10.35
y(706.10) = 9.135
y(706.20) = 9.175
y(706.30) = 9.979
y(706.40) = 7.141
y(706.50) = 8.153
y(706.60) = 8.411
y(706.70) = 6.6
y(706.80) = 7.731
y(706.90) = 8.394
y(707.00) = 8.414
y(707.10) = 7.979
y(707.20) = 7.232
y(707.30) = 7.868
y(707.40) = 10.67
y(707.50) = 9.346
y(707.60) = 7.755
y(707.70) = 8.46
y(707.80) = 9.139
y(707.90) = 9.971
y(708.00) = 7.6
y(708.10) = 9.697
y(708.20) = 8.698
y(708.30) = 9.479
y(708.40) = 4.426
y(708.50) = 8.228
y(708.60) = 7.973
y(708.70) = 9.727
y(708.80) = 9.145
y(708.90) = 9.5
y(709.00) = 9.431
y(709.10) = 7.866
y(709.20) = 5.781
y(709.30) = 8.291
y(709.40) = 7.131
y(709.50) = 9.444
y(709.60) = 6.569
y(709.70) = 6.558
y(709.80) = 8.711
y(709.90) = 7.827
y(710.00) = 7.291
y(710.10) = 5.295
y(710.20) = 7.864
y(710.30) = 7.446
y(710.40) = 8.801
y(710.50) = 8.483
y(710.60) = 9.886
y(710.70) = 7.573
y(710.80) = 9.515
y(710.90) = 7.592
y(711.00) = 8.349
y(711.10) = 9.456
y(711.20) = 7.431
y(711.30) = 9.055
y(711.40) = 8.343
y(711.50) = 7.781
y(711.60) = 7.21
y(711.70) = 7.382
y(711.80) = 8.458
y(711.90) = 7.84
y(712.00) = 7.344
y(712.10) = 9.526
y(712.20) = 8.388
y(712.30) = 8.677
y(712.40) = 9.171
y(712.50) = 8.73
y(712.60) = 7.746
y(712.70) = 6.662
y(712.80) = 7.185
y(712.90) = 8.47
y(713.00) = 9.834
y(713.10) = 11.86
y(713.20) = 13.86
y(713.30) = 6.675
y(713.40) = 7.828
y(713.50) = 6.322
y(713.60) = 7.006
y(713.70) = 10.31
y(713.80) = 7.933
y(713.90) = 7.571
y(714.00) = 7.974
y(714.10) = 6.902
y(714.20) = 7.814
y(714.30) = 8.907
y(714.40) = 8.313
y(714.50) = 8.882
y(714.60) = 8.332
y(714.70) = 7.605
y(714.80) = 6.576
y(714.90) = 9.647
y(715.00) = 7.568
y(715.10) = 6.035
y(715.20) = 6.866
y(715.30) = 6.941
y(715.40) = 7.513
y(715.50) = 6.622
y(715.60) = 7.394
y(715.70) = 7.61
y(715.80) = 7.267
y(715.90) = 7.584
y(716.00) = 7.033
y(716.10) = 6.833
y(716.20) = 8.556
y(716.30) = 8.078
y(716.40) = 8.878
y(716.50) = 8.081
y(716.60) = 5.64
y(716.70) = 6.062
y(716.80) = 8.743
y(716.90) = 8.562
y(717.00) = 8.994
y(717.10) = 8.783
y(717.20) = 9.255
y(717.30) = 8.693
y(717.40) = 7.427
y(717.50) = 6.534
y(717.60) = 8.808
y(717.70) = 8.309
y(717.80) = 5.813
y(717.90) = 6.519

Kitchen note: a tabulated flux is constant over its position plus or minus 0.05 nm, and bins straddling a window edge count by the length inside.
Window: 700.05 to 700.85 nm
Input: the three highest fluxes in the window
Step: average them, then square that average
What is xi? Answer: 86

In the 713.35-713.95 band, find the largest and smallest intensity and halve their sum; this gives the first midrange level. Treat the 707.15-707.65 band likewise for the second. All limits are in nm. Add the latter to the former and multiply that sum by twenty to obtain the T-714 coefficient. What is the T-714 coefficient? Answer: 345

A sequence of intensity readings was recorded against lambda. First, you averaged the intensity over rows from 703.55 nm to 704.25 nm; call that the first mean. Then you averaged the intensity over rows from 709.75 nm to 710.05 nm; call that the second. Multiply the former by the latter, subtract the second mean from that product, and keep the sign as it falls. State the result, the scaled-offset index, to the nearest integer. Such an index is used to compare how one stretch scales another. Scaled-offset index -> 55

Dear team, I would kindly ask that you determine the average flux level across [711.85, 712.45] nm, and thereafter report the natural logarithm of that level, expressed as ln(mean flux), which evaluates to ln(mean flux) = 2.14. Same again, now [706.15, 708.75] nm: 2.13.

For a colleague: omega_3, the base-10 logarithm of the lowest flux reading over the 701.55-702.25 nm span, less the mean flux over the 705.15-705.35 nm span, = -5.9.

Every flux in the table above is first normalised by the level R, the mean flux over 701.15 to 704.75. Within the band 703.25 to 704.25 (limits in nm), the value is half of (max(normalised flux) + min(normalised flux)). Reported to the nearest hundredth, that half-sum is 1.00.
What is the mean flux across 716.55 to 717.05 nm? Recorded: 7.6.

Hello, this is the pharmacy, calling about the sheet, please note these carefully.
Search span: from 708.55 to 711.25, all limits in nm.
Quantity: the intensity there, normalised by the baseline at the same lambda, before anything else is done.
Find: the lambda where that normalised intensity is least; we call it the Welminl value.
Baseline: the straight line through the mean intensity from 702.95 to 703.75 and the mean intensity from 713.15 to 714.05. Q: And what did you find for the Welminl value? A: 710.10 nm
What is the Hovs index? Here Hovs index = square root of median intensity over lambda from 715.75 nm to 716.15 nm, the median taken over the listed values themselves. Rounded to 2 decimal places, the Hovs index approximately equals 2.67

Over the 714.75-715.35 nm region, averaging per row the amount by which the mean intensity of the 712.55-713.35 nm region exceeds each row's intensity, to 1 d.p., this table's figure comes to 1.8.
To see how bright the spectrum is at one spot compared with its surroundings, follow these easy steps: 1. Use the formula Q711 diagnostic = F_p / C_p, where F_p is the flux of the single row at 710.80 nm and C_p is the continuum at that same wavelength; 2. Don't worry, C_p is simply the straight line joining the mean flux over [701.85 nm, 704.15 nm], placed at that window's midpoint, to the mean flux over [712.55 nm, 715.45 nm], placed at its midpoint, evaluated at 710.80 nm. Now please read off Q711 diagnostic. 1.19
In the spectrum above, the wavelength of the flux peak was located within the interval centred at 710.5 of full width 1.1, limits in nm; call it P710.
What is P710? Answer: 710.60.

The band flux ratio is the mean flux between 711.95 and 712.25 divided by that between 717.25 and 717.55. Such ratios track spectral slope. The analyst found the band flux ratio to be 1.11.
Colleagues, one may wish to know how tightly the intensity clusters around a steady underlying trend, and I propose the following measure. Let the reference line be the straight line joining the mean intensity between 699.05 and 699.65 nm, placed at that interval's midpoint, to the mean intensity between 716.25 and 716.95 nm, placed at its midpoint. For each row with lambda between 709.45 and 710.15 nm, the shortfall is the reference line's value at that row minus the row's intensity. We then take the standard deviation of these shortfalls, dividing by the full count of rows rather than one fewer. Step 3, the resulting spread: 1.3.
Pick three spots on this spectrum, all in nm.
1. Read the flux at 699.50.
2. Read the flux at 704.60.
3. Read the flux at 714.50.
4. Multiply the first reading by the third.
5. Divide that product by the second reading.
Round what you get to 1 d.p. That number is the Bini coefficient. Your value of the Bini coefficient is 9.1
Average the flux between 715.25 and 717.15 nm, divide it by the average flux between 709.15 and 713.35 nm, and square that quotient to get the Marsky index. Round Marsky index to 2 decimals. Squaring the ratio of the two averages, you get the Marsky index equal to 0.86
